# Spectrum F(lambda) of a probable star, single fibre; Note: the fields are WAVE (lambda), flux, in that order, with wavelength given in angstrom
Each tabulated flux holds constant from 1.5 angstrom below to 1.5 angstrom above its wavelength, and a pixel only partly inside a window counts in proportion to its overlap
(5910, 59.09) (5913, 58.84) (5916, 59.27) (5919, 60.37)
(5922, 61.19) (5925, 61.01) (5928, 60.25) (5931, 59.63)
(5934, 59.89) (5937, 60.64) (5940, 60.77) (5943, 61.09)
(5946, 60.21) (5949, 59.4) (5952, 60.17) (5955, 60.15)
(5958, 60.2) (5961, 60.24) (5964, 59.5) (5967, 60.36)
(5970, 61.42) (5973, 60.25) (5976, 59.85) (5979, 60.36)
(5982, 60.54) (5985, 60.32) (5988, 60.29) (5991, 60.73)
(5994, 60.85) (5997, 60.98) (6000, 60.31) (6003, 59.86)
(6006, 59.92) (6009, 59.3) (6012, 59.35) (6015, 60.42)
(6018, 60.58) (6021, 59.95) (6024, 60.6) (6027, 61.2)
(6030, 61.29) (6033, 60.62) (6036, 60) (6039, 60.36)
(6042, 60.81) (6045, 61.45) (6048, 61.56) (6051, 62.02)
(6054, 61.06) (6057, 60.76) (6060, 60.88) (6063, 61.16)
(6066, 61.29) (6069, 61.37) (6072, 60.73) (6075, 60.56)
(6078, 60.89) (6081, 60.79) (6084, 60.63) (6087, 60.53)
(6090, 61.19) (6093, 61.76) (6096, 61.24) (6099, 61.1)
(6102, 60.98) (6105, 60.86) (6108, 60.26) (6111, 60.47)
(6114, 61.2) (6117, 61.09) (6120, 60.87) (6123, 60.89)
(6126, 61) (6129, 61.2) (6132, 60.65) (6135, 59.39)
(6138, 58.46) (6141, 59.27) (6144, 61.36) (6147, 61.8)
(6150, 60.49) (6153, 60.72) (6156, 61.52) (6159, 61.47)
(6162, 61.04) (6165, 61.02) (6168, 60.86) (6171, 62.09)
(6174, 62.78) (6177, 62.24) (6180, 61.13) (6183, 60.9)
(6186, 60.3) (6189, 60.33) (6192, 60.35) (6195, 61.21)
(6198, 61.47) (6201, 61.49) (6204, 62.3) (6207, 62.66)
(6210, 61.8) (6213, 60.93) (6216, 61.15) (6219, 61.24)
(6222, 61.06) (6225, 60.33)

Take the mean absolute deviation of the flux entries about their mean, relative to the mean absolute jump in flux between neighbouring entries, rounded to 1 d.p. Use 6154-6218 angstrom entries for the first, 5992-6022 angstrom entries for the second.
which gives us 1.3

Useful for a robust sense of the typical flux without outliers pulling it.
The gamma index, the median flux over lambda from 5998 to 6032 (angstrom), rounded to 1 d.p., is 60.3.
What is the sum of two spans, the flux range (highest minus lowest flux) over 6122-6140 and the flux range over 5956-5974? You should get 4.7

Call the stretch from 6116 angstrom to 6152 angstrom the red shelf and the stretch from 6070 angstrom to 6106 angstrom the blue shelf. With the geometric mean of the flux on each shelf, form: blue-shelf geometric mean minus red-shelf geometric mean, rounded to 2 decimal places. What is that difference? 0.41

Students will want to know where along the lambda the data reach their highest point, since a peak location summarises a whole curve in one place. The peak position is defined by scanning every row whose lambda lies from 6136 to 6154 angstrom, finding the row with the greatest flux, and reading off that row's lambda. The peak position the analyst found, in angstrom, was 6147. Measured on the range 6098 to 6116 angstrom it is 6114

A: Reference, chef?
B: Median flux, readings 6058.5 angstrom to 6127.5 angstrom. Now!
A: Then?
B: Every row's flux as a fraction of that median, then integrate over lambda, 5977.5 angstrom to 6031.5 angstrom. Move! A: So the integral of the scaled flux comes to 53.5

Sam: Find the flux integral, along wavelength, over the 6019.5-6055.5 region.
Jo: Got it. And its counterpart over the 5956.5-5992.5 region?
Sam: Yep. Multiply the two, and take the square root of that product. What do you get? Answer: 2182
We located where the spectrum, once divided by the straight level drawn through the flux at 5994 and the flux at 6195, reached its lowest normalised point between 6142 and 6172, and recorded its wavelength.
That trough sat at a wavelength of 6150 angstrom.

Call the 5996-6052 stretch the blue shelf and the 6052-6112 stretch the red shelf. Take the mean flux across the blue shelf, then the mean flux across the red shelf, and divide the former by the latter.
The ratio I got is 0.99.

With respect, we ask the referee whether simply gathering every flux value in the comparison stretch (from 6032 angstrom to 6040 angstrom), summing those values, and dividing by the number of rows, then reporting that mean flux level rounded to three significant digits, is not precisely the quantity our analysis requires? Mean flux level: 60.3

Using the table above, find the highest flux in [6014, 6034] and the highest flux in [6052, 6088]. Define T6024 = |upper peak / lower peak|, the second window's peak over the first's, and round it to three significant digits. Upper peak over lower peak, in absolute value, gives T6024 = 1.00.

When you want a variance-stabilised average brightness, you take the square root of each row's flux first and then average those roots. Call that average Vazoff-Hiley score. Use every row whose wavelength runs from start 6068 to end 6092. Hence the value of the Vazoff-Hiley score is 7.80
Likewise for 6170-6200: 7.83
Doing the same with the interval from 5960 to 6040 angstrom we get 7.77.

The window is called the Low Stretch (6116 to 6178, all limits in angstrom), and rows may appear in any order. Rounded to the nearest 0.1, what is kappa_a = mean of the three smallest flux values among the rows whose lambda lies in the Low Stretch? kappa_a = 59.0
